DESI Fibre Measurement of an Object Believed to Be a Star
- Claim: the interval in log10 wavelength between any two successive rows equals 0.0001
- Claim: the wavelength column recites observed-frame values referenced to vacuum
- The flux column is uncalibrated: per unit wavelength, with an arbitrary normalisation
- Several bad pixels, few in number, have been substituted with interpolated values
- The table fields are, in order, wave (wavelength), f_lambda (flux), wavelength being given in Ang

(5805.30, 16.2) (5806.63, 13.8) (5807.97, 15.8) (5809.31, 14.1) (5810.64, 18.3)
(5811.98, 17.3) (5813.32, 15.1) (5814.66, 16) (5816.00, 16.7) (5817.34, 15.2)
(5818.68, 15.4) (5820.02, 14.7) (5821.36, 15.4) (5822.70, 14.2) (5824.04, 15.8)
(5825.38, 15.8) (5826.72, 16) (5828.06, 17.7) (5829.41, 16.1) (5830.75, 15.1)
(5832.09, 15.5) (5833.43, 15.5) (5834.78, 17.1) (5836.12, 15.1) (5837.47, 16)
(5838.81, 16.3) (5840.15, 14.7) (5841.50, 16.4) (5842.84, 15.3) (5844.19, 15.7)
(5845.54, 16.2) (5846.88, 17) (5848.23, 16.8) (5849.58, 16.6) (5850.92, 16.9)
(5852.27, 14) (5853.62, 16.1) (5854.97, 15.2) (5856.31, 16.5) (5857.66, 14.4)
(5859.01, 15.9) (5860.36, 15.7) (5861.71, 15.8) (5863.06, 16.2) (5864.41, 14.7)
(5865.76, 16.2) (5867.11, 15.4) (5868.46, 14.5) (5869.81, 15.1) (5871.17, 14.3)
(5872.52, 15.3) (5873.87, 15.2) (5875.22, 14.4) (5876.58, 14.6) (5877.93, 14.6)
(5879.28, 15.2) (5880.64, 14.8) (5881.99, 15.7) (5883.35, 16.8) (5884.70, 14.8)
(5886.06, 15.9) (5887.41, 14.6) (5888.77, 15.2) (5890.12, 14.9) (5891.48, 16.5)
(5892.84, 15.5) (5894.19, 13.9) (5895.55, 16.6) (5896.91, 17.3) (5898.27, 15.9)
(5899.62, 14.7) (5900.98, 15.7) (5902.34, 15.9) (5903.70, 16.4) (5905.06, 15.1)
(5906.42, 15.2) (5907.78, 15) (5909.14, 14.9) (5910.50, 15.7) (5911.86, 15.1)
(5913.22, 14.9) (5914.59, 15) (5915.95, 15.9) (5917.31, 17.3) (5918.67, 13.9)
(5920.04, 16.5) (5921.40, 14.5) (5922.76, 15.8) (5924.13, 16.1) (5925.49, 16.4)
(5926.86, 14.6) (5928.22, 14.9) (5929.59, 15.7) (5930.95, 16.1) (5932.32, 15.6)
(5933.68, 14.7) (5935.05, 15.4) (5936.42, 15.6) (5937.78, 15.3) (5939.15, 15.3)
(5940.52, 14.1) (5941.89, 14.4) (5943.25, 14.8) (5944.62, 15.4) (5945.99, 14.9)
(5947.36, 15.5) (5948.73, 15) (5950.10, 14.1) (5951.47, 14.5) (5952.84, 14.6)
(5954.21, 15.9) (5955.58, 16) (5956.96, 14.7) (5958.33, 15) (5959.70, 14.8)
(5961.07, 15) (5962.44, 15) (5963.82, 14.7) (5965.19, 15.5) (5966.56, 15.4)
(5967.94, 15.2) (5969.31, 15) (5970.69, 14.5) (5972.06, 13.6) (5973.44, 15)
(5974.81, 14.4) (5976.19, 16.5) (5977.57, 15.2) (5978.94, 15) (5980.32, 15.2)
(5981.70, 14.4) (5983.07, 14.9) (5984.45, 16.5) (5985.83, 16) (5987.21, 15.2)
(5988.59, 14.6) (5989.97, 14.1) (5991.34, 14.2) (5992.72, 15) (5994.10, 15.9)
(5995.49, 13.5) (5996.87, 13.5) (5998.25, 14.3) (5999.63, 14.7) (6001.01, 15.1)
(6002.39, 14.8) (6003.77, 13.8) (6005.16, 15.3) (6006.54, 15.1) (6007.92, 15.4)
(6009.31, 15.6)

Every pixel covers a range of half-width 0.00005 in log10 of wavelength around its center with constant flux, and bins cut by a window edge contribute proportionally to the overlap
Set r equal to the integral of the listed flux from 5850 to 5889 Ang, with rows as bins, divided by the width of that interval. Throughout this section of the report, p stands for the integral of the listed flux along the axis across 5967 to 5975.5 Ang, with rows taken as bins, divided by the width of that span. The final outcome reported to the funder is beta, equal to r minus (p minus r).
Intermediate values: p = 14.63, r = 15.3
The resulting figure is 16.0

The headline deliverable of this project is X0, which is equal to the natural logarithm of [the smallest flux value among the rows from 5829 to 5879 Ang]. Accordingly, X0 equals 2.64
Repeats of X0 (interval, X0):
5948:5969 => 2.65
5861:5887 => 2.66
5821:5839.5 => 2.65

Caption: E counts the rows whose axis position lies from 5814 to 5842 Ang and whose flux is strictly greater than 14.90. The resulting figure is 18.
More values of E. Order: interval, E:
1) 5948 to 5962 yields 5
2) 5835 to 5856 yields 13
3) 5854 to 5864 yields 6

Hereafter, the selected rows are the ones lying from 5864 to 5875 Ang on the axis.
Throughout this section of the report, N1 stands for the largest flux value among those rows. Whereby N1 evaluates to 16.2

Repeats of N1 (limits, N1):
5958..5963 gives 15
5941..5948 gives 15.5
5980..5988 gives 16.5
